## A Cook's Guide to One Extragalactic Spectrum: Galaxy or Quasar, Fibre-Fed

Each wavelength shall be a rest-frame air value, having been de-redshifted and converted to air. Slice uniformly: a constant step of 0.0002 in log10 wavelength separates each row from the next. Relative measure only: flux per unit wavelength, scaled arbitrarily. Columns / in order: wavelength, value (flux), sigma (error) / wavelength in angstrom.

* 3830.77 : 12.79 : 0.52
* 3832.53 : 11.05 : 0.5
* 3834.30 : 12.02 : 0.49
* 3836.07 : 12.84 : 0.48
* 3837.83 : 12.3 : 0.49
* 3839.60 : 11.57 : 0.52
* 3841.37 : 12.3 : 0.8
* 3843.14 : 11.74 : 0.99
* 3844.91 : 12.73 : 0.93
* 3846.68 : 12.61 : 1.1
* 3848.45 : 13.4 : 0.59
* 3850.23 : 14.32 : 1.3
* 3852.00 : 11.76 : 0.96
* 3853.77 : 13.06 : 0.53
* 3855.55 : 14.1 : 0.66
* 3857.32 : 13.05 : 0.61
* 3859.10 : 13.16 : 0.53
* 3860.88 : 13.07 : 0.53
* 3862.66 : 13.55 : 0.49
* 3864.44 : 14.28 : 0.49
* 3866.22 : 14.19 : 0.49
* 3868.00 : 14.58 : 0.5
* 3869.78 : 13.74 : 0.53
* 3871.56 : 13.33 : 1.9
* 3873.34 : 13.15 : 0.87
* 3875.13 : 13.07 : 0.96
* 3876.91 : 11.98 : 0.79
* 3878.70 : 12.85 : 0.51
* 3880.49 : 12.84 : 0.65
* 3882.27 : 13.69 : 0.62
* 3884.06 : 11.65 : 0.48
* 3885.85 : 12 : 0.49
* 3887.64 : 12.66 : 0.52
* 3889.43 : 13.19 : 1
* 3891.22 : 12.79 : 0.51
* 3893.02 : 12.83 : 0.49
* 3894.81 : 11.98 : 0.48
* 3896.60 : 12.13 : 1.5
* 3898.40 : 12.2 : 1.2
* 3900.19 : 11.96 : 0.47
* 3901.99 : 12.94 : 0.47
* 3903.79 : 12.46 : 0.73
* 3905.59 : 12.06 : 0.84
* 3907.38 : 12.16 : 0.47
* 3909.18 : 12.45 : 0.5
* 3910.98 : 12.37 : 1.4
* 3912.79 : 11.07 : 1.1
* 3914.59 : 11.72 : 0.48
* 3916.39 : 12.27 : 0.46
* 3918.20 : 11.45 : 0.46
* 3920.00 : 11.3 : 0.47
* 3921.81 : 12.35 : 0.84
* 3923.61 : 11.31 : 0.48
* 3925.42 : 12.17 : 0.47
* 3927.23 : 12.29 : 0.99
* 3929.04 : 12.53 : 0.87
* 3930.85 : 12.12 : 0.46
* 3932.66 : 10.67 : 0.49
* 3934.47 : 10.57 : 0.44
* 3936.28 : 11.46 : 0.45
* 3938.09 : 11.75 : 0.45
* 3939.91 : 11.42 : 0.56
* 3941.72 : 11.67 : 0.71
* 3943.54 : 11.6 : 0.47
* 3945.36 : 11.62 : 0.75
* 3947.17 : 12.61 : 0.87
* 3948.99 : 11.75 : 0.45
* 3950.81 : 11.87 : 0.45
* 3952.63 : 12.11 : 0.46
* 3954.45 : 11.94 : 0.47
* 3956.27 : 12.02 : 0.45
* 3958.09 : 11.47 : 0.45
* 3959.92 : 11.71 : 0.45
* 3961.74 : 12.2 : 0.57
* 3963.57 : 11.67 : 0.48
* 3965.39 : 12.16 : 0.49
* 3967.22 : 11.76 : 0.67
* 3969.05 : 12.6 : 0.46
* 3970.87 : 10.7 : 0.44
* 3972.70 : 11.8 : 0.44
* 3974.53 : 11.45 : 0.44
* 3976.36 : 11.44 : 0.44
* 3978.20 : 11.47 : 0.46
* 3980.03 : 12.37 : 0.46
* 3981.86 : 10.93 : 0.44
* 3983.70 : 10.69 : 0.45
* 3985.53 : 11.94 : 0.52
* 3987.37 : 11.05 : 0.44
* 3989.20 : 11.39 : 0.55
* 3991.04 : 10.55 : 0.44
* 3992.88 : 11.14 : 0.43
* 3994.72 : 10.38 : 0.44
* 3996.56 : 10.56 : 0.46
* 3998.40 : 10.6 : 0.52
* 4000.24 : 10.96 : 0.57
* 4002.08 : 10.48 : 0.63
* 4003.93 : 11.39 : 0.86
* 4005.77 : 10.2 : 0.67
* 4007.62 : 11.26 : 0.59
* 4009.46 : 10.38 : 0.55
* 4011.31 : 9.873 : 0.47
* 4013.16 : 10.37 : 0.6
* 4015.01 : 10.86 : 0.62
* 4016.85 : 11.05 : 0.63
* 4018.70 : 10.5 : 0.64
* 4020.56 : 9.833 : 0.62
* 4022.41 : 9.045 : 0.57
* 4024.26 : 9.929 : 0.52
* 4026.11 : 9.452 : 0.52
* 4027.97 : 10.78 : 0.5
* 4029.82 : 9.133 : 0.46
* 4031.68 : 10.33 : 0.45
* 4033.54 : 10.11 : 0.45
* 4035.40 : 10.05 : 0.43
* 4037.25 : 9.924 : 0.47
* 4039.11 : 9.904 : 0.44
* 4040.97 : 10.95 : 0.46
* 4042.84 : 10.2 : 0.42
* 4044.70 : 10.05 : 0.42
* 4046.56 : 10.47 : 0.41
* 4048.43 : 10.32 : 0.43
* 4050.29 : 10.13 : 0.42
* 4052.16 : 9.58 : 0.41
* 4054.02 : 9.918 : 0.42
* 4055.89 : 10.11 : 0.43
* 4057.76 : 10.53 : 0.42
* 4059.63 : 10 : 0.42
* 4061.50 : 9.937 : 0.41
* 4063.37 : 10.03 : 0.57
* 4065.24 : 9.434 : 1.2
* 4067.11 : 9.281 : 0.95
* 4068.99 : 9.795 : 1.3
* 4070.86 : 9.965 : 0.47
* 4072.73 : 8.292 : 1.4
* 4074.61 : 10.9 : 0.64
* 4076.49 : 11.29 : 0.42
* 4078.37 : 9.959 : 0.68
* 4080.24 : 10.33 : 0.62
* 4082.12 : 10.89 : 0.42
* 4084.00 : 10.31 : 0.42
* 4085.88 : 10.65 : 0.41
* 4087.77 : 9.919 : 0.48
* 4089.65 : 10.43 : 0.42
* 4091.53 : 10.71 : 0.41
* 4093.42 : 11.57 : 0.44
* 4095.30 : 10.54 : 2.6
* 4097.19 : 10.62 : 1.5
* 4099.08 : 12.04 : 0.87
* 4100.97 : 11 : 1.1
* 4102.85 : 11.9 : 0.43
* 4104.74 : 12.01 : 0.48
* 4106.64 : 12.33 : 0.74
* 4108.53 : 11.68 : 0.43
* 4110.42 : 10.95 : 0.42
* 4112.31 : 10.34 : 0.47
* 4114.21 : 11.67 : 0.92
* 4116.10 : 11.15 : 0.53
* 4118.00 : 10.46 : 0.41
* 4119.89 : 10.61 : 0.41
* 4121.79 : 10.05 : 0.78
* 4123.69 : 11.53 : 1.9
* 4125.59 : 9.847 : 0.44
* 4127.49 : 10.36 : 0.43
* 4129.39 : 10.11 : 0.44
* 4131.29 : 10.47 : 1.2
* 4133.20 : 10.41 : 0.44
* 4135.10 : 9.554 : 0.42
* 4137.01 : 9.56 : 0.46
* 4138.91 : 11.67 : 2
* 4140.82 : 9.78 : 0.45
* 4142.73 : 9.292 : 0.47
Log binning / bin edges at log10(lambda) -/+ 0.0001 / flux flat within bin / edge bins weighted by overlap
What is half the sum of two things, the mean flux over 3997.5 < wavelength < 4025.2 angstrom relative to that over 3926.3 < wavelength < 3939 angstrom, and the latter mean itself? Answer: 6.3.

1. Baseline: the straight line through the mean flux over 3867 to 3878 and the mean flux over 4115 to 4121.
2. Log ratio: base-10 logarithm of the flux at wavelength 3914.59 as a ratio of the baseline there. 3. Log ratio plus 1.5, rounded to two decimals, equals 1.46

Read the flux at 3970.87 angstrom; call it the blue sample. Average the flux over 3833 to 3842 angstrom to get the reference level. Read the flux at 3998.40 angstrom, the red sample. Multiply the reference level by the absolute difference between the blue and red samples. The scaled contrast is 1.2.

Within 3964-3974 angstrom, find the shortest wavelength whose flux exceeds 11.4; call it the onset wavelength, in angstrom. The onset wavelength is 3965.39 angstrom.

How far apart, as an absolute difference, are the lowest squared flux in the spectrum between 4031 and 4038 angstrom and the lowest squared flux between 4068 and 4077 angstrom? 30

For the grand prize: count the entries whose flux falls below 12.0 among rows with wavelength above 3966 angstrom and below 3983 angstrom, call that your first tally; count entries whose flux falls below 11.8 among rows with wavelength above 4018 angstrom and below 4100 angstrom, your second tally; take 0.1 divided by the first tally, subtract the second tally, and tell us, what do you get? -43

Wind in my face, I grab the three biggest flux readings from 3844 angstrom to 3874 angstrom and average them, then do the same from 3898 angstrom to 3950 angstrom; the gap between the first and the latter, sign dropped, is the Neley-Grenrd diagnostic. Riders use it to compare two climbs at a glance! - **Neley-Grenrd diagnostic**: 1.70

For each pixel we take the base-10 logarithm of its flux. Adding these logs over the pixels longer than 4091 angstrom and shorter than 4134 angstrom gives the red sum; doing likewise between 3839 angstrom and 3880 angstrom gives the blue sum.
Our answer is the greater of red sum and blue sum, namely 25.7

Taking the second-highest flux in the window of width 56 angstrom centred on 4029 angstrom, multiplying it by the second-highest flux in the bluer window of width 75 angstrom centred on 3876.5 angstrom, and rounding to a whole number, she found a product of 161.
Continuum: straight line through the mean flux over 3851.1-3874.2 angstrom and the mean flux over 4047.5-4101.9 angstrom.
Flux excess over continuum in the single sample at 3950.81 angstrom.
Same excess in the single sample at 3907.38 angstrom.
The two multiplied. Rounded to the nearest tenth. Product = 0.2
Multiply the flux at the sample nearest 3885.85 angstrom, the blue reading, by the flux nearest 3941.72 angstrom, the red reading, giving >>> 140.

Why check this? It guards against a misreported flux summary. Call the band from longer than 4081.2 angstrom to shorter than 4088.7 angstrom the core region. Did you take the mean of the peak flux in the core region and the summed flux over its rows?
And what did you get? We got 26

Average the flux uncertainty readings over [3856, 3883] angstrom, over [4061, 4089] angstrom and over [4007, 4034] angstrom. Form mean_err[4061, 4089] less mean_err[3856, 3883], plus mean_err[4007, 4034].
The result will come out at 0.54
